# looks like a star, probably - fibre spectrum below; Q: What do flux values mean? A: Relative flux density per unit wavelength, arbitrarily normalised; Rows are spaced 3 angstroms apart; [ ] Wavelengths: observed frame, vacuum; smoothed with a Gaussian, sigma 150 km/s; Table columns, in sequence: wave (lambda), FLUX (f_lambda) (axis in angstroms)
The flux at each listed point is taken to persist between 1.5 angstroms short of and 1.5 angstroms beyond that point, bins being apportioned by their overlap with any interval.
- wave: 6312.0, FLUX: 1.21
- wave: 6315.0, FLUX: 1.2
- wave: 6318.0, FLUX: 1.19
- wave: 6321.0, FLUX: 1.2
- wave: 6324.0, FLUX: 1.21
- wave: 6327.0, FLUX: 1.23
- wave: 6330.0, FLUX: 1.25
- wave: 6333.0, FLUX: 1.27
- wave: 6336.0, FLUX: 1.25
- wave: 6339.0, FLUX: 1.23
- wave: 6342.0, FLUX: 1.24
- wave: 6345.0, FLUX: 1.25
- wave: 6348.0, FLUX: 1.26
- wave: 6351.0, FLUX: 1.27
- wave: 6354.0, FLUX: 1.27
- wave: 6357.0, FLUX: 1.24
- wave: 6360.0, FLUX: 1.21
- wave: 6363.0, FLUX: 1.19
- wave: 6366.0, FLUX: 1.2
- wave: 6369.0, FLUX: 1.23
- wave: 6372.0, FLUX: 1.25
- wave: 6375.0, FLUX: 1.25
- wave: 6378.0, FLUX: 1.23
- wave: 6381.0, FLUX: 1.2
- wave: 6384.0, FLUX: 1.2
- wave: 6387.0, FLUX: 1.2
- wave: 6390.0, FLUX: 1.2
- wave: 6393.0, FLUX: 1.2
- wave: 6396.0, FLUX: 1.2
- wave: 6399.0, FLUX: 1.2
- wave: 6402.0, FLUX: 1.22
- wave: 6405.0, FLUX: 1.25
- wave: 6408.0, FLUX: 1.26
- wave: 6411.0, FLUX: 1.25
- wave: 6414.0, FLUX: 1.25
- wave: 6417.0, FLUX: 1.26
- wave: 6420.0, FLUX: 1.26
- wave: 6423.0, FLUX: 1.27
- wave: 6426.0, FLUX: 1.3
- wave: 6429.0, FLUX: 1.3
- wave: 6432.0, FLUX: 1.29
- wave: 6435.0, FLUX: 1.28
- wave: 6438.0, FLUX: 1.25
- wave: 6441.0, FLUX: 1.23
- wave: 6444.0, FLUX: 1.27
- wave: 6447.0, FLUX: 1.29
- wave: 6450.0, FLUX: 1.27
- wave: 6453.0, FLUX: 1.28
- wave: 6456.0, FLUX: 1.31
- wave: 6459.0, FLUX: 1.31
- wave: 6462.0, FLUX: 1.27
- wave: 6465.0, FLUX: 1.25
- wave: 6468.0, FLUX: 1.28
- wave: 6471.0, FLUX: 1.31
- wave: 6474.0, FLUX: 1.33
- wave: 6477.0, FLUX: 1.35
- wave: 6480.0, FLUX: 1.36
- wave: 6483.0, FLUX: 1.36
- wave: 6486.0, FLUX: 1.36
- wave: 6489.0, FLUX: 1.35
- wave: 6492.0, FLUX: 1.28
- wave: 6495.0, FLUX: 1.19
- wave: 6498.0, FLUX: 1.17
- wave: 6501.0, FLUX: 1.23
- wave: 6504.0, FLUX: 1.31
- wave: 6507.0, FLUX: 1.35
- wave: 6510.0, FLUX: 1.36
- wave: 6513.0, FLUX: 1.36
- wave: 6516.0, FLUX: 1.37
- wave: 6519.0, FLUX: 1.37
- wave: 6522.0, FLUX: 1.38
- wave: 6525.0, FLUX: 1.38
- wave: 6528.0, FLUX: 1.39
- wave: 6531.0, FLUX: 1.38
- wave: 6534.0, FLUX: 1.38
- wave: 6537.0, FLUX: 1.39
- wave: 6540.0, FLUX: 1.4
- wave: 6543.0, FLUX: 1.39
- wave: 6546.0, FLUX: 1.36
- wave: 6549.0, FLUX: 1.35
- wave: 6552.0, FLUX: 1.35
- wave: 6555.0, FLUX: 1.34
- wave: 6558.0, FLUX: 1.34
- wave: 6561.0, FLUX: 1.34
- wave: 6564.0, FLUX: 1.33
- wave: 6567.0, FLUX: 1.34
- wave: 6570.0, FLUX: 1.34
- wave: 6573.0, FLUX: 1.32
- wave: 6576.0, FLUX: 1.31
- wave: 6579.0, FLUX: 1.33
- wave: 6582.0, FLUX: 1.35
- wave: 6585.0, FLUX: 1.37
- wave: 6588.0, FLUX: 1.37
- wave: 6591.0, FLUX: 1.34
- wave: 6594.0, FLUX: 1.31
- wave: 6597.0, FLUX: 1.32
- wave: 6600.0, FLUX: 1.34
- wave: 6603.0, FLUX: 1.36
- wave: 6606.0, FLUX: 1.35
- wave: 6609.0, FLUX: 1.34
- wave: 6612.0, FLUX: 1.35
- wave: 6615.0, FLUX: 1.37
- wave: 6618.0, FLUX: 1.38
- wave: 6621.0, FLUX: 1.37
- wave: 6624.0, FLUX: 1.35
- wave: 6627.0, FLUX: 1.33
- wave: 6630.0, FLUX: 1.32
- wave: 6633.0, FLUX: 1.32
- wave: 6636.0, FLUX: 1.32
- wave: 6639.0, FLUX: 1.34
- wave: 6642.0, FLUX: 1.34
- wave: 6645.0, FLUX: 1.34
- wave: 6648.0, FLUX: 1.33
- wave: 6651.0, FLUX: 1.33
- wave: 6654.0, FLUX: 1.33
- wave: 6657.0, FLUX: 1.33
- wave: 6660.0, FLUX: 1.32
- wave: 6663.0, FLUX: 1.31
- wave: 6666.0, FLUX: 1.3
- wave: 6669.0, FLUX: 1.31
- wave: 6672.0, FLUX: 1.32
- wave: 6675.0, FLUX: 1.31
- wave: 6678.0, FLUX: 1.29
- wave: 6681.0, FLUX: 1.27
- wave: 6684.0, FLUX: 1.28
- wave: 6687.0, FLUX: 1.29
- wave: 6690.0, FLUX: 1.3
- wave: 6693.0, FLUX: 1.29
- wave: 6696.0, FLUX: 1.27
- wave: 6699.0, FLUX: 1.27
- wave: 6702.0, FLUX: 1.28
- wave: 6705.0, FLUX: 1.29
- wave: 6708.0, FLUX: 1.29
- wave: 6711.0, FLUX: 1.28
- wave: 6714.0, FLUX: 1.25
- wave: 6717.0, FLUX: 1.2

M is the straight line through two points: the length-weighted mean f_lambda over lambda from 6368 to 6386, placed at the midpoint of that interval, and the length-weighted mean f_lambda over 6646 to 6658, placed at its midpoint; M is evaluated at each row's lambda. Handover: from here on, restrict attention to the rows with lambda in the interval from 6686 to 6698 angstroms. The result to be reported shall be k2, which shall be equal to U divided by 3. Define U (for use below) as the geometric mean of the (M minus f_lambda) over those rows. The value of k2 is 0.019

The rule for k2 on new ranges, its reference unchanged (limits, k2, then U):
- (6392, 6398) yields 0.011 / 0.03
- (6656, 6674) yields 0.005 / 0.02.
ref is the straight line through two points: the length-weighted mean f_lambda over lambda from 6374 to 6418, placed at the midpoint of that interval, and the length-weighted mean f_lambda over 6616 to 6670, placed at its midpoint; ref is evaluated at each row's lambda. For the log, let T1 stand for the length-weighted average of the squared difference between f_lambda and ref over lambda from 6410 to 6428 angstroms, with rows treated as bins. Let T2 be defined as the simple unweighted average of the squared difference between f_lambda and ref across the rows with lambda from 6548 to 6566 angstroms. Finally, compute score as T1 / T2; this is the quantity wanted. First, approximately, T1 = 0.0013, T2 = 0.0023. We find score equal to 0.6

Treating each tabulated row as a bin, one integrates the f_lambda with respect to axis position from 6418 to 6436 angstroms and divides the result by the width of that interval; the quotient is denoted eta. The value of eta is 1.28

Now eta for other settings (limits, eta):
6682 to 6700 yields 1.28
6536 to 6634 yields 1.35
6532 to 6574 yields 1.36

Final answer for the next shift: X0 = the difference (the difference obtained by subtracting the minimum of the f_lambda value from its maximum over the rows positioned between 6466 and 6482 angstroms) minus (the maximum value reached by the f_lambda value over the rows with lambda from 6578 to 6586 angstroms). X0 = -1.29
